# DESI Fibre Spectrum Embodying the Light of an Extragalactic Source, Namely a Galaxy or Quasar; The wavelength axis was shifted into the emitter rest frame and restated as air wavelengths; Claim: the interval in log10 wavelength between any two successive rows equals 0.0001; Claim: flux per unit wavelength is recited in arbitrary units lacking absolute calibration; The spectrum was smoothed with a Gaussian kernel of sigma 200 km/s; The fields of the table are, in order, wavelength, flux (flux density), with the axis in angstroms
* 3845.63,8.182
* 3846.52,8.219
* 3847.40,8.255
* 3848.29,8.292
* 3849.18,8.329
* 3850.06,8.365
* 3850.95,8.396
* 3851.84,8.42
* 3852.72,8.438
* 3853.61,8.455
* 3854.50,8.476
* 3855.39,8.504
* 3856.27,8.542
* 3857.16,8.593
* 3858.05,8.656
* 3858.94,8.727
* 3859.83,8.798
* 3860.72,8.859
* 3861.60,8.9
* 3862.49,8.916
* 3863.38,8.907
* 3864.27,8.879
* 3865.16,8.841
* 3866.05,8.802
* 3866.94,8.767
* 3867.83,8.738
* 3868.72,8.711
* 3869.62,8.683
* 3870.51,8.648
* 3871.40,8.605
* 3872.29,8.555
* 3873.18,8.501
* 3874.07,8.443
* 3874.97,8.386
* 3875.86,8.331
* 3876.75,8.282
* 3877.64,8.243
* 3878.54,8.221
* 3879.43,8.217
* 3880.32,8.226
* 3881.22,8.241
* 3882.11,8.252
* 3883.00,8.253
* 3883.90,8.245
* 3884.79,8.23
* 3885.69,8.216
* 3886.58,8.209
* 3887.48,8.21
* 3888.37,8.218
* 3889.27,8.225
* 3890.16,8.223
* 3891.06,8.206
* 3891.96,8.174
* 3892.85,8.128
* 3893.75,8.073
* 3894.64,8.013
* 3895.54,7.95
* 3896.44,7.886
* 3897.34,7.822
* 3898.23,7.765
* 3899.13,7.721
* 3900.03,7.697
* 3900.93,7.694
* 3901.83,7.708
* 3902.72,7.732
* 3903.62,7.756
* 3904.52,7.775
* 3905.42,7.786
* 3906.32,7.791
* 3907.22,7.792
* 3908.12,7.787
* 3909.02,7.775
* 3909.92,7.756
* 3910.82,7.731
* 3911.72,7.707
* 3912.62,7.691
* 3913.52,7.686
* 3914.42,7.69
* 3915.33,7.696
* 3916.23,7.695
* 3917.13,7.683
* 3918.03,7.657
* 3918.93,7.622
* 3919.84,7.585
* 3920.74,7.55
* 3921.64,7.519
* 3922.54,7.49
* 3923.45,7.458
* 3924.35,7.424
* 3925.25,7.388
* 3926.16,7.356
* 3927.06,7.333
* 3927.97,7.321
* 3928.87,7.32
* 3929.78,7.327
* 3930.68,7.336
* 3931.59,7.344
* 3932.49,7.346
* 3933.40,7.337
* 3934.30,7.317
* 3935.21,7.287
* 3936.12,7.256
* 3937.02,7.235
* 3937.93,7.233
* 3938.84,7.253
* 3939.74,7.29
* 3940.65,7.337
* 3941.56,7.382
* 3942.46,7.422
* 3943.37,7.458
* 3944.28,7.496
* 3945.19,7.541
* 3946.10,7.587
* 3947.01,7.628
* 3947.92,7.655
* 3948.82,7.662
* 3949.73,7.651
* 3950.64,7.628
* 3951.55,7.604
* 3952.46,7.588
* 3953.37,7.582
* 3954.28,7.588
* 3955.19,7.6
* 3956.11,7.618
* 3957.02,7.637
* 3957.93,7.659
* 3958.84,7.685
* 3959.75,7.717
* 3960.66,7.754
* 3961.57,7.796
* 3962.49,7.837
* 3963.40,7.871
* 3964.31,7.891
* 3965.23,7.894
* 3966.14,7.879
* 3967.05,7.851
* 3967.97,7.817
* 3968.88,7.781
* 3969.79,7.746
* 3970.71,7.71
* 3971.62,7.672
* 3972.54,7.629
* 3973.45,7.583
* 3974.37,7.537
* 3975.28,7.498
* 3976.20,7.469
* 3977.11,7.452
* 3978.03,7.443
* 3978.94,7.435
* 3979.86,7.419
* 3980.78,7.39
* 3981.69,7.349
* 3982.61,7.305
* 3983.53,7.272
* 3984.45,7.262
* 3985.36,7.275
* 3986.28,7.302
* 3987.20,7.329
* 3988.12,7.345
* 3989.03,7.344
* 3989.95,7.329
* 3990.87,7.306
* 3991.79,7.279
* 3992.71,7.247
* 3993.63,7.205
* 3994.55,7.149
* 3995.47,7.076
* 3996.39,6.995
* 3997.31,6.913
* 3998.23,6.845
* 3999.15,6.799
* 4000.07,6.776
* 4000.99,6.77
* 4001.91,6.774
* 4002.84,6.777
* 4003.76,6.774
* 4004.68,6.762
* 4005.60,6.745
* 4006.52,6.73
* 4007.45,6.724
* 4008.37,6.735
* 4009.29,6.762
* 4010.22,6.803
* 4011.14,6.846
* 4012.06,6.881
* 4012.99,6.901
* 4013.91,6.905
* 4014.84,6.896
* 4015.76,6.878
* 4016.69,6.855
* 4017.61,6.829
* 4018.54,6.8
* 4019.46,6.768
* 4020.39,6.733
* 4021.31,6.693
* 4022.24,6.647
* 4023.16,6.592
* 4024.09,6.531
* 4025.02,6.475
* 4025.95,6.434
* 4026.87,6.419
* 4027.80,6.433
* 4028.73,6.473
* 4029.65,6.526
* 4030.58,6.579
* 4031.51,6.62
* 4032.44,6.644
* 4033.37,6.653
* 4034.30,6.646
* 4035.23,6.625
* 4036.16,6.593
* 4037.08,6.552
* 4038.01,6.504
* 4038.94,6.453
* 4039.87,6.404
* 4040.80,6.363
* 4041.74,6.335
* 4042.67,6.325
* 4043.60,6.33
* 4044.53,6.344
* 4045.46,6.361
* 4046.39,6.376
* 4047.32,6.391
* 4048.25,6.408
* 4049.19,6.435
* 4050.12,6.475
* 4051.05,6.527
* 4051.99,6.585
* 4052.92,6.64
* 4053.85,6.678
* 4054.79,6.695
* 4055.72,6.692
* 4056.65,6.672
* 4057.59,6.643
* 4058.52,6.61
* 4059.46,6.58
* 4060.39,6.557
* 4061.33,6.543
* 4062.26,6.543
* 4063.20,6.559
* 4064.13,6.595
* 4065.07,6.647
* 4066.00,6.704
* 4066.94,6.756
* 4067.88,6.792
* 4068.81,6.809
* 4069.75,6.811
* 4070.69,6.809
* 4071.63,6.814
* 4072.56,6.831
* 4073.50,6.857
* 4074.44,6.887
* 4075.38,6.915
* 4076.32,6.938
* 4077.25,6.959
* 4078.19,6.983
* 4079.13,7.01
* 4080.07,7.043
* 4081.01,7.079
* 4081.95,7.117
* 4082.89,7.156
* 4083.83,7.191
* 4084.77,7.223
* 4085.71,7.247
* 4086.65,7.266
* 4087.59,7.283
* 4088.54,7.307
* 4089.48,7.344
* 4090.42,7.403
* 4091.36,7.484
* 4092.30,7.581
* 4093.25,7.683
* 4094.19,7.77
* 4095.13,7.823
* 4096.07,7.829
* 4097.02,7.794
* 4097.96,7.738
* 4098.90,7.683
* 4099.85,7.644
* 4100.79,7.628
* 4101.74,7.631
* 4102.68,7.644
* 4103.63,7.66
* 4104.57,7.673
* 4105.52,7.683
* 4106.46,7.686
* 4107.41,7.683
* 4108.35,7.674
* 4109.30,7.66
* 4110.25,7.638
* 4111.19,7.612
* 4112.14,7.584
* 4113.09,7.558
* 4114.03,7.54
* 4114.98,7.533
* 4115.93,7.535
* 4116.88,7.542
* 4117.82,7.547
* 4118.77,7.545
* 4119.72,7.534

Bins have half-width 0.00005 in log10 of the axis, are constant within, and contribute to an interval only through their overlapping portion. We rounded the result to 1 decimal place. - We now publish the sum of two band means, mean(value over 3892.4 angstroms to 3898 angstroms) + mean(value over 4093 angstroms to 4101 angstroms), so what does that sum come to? 15.7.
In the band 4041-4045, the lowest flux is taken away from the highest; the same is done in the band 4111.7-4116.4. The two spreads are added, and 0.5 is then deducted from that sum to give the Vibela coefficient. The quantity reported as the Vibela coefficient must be -0.43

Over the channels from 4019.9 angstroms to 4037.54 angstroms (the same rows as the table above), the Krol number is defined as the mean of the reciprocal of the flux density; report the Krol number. 0.152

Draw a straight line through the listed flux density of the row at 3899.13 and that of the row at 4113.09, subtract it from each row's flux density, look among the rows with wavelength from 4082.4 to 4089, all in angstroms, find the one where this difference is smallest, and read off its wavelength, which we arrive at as 4082.89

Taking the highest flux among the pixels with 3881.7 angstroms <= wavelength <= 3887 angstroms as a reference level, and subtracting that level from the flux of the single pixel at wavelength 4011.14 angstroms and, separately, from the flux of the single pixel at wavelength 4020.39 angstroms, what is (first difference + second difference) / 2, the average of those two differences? -1.5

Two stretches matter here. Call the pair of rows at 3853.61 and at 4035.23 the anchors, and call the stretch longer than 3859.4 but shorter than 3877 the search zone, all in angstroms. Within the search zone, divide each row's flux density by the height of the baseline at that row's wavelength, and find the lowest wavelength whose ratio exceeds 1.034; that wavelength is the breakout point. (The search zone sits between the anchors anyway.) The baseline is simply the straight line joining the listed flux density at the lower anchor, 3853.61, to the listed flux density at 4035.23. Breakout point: 3859.83 angstroms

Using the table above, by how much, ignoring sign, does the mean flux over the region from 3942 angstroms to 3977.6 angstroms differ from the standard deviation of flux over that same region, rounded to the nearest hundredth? 7.53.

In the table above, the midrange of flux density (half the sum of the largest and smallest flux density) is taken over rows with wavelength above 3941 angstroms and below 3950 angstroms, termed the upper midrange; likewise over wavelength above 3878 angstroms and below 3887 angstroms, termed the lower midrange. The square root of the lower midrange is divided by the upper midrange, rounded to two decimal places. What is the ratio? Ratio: 0.38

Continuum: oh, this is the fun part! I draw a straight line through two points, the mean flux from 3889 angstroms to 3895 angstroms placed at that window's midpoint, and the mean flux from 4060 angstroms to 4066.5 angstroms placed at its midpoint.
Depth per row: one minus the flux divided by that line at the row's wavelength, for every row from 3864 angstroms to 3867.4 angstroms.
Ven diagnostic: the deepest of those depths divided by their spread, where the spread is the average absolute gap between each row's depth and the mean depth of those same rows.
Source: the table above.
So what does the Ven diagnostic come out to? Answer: -13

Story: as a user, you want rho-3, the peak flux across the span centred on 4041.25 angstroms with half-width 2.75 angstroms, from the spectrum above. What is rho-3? 6.453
